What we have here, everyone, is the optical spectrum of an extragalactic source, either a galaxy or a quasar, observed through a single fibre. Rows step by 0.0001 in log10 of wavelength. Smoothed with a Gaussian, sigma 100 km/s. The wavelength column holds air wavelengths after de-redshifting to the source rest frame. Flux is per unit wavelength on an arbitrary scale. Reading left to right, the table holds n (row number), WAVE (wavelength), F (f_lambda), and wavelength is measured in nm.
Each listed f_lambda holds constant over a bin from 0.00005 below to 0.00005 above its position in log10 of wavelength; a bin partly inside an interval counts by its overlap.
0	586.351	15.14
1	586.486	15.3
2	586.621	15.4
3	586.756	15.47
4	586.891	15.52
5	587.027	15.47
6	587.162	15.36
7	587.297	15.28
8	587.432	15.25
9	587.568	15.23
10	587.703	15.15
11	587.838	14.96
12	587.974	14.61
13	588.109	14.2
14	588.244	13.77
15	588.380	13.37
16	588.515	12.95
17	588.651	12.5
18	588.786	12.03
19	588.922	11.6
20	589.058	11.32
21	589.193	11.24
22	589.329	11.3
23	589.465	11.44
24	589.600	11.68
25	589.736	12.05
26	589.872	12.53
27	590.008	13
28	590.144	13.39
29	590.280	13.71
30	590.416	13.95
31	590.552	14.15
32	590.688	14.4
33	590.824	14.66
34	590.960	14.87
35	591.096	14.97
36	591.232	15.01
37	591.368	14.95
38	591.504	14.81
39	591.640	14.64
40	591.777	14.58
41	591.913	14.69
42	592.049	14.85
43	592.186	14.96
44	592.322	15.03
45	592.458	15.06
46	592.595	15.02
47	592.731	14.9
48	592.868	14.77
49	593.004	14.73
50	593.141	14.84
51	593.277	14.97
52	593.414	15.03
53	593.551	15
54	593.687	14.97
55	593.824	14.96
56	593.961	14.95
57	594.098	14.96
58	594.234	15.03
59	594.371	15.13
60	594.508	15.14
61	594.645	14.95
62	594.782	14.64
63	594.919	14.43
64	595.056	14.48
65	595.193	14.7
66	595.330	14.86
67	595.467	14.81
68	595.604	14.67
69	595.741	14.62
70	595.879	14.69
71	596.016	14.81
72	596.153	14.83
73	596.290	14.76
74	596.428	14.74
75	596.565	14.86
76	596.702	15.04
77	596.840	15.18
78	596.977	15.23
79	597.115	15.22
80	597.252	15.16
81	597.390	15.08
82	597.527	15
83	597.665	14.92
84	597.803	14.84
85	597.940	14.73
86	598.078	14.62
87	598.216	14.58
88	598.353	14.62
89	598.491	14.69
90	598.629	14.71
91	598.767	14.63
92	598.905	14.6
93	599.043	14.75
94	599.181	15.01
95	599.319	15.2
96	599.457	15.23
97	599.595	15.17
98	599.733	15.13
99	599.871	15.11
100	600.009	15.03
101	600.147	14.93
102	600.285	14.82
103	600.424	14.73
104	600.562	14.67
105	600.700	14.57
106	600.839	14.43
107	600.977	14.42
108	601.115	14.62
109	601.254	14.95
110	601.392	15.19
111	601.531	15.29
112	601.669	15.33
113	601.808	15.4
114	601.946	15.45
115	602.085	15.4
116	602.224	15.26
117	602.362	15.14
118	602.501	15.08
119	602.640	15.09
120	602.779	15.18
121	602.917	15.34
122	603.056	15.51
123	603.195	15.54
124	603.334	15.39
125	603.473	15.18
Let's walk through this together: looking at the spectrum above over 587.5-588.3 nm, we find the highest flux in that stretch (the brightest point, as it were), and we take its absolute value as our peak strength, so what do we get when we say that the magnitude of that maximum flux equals 15.2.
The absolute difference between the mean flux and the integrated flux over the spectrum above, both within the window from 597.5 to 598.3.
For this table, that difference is 3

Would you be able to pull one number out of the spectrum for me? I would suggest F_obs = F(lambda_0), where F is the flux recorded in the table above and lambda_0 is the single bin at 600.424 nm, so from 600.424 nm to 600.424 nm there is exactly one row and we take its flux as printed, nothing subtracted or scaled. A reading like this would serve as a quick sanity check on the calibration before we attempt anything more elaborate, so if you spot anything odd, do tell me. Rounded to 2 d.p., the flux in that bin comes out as 14.73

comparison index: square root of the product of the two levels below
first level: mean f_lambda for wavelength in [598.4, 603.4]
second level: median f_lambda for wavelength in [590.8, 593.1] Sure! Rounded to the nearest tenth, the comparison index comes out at 14.9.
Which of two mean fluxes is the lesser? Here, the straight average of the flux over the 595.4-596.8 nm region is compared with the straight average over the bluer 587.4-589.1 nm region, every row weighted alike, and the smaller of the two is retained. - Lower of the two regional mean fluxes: 13.6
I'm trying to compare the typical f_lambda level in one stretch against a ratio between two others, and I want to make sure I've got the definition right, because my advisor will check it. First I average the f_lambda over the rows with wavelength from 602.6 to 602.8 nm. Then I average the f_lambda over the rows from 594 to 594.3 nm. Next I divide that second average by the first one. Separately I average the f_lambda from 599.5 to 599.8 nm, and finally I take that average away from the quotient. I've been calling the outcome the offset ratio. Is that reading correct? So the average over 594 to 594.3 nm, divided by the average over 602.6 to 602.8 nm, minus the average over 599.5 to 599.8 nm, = -14.2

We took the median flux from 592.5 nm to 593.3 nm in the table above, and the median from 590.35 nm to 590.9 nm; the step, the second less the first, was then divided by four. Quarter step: -0.15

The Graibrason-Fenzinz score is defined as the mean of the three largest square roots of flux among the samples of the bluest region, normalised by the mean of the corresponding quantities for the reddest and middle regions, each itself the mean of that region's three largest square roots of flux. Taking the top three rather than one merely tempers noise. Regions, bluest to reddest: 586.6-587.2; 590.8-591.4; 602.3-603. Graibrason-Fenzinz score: 1.01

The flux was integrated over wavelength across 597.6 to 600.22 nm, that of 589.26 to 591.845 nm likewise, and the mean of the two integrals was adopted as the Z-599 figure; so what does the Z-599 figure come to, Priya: 37.2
